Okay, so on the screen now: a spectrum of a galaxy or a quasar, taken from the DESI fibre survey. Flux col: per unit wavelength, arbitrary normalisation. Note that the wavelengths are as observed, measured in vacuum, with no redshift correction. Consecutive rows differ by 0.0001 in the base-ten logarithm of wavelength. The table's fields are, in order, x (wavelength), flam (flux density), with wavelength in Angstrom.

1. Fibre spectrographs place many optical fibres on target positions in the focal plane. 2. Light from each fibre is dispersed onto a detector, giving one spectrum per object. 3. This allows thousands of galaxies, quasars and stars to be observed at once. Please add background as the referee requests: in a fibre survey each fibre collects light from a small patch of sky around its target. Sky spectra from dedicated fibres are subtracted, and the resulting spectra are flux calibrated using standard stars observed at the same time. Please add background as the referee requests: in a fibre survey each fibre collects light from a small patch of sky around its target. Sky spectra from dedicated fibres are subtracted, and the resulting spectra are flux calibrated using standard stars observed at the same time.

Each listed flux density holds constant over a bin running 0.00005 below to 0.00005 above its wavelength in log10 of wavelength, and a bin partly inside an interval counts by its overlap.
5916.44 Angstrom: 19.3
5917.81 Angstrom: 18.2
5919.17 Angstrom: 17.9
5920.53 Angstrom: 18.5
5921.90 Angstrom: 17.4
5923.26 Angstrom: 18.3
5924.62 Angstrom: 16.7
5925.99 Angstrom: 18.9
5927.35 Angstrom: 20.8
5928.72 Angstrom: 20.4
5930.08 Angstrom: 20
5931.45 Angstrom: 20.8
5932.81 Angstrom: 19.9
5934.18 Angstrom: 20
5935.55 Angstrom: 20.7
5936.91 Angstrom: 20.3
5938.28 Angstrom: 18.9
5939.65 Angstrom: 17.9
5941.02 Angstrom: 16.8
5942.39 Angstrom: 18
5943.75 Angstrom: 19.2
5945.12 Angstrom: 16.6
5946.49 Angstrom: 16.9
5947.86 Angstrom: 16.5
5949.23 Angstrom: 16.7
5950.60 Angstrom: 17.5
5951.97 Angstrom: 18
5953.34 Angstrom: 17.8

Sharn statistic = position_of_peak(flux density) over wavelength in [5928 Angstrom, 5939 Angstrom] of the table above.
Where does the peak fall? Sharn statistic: 5931.45 Angstrom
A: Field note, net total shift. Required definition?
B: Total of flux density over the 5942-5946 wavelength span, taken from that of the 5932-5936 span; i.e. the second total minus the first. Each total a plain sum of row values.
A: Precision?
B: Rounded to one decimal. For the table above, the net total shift 6.8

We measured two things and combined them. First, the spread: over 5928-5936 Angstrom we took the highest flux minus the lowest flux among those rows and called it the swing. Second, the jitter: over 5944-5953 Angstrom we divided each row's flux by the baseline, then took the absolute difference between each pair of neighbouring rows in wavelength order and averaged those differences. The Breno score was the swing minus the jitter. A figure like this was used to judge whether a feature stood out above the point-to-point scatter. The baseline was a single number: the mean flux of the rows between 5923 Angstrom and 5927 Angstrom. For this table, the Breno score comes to 0.88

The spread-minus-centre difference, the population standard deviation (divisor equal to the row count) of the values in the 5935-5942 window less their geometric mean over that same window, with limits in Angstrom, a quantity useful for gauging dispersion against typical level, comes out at -17.4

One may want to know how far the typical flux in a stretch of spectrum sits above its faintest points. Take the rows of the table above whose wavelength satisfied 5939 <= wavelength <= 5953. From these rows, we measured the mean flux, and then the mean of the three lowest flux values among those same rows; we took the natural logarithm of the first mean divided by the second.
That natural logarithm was 0.048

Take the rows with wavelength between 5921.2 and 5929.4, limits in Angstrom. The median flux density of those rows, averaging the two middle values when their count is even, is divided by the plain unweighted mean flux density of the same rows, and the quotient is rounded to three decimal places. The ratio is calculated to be 0.992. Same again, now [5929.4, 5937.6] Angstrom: 0.993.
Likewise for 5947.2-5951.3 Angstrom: 0.988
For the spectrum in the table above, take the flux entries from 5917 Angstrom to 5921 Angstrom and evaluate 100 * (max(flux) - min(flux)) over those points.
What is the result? 60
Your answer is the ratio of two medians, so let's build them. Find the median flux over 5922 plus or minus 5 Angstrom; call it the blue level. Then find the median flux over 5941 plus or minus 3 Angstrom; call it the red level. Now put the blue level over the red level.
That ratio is 1.01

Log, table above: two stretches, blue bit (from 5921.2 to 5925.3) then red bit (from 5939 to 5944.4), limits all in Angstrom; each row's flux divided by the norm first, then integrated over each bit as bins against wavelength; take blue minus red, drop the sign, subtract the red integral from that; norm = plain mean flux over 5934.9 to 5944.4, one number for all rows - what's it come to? -3.8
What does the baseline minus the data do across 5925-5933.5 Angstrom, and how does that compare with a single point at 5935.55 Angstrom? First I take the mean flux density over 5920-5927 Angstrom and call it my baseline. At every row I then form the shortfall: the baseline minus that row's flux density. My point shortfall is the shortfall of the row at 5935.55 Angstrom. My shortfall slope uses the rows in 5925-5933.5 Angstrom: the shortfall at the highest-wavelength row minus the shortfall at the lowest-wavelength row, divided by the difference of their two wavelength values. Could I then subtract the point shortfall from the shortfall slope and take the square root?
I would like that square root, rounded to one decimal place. 1.6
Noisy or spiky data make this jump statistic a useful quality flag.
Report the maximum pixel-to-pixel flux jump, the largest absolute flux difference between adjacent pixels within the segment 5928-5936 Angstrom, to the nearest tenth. 0.9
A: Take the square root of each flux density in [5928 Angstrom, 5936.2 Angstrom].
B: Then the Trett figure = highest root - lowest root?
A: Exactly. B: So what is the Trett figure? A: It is 0.10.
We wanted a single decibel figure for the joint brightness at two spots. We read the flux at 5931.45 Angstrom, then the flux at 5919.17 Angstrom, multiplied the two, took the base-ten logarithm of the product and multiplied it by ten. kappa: 25.7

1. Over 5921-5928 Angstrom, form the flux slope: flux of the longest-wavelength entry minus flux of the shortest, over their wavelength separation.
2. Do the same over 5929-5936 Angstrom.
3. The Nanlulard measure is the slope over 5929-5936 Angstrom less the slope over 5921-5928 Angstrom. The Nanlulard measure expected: -0.5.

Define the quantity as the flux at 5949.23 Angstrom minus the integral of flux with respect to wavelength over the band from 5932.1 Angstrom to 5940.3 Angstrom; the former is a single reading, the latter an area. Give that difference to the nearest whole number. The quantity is -144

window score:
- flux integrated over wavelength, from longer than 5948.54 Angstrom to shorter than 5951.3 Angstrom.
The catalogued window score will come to 47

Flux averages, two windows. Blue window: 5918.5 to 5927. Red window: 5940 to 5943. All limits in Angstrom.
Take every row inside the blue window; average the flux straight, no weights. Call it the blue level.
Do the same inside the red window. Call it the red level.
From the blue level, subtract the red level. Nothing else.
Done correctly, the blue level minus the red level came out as 1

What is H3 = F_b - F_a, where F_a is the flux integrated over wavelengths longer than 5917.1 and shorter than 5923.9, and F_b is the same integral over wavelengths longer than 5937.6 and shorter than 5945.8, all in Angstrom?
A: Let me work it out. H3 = 24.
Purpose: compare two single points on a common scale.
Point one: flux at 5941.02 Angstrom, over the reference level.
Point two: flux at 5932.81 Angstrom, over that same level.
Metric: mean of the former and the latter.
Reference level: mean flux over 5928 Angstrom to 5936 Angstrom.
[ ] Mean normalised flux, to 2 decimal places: 0.90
